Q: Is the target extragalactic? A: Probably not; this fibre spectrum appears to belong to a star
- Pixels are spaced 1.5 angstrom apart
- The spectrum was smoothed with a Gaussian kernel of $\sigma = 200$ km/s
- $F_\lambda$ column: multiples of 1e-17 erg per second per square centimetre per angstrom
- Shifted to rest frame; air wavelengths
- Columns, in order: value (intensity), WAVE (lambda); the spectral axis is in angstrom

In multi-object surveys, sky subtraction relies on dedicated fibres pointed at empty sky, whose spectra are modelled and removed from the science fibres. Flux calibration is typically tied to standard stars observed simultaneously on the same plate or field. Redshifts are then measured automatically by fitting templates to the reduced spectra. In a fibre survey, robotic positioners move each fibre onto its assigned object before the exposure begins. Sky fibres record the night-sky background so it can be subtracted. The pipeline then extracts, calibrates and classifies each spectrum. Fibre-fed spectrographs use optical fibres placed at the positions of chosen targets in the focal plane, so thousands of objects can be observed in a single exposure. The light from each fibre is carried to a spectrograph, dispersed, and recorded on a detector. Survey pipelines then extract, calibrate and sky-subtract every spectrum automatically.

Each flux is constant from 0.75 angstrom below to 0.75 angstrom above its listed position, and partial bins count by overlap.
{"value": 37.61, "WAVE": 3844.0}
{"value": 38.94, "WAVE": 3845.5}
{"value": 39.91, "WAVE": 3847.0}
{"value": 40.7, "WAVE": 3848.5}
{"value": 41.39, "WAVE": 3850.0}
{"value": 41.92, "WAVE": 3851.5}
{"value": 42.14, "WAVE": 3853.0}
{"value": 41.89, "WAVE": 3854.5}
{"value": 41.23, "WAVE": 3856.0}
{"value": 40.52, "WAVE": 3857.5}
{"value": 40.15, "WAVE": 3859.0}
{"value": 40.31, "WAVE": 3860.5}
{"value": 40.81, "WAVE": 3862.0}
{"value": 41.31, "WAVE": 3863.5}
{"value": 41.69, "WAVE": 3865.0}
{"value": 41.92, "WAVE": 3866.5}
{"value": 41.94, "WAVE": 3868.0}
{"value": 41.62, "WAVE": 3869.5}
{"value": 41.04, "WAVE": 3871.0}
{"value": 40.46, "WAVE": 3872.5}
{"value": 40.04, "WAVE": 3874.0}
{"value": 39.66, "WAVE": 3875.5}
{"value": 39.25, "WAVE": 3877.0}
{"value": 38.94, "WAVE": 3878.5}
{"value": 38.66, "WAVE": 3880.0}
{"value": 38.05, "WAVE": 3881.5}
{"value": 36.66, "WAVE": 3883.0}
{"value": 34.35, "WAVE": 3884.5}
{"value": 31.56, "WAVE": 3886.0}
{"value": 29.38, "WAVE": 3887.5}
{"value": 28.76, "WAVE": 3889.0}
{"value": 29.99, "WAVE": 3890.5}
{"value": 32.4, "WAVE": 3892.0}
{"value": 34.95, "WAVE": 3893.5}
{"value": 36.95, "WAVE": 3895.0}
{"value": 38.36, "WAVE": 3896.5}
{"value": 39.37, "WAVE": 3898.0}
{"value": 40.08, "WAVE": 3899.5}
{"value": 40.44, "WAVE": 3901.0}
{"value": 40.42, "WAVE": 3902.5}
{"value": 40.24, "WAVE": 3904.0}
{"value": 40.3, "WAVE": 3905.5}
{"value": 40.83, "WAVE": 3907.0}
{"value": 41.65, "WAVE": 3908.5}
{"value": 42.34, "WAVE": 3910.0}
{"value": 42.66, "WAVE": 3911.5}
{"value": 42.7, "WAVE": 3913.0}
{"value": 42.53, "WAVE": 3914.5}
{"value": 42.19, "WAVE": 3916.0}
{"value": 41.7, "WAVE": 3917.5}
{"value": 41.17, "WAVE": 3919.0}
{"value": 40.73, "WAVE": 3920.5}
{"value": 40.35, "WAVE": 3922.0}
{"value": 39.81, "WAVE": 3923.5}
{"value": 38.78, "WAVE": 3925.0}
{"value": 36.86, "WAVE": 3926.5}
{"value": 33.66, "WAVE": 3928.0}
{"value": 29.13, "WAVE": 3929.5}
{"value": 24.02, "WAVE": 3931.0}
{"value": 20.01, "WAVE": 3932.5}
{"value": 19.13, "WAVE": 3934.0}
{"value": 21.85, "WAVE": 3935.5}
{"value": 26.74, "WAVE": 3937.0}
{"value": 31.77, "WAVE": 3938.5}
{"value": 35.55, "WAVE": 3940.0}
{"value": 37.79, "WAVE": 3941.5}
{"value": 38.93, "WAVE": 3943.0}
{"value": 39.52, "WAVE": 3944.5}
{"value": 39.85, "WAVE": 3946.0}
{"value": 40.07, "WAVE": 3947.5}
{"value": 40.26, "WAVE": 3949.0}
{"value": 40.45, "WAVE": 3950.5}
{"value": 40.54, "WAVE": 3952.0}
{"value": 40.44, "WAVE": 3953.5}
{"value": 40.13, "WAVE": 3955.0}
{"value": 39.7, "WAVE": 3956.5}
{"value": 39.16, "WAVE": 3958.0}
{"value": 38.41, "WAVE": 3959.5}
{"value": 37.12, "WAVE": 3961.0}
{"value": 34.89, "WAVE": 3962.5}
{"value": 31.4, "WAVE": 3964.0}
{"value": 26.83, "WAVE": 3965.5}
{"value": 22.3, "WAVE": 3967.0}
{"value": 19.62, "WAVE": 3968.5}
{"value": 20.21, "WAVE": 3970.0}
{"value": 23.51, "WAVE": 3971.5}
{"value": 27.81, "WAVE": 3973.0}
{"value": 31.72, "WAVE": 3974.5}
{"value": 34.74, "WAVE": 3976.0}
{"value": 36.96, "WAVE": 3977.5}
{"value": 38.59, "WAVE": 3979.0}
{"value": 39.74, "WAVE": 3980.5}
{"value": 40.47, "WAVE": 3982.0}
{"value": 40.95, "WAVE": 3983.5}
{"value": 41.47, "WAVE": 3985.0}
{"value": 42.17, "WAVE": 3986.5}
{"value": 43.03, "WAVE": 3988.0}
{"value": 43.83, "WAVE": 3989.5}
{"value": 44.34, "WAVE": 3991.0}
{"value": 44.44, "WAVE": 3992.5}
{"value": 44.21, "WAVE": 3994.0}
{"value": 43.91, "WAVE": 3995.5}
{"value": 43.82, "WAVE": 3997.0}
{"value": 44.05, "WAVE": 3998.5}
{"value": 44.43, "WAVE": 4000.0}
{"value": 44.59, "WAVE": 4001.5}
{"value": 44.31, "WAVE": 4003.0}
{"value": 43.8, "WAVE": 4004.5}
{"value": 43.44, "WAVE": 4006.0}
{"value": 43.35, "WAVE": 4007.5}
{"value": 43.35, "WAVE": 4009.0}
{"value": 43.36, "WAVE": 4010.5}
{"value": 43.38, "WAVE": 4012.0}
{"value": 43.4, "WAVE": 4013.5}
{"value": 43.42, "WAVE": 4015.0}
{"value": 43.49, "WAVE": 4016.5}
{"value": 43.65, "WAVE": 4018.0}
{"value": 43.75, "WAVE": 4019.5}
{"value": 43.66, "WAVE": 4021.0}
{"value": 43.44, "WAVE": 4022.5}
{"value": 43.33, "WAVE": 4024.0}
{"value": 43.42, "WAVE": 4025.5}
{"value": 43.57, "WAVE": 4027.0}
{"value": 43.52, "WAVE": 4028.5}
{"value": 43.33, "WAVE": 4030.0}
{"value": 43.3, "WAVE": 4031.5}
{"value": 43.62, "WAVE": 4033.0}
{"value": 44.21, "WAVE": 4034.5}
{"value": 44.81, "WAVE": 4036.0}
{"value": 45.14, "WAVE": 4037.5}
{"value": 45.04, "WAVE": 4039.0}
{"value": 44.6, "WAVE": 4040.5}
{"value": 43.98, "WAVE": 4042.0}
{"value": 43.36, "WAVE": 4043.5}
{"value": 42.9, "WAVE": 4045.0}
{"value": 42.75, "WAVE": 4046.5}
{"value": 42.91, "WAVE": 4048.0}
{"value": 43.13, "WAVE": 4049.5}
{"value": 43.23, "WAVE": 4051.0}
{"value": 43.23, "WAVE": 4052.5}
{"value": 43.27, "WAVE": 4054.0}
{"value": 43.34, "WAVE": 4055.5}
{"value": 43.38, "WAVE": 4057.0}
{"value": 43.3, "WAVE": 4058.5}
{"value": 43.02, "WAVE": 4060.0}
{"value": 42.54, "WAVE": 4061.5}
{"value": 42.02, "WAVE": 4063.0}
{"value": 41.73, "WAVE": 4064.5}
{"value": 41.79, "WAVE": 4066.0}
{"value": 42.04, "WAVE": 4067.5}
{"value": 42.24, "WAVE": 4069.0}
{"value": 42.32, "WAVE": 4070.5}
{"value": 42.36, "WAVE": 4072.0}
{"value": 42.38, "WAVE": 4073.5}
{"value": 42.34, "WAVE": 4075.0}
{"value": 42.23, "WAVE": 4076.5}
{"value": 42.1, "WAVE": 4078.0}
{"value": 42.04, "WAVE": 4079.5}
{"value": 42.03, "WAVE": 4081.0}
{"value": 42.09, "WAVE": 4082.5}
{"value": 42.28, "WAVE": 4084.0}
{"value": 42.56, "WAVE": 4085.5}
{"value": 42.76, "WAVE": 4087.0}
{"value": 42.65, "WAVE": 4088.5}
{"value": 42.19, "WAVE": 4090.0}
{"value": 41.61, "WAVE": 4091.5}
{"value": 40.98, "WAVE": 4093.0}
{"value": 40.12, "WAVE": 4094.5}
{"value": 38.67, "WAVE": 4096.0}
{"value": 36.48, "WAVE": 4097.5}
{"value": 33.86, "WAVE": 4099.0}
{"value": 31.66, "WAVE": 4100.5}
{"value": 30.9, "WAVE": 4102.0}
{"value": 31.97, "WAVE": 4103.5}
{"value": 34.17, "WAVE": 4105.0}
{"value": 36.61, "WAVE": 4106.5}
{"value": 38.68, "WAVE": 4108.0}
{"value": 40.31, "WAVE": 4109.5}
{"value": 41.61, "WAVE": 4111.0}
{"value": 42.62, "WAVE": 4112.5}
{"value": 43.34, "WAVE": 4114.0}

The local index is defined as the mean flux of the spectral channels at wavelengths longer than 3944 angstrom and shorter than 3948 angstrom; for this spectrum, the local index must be 39.8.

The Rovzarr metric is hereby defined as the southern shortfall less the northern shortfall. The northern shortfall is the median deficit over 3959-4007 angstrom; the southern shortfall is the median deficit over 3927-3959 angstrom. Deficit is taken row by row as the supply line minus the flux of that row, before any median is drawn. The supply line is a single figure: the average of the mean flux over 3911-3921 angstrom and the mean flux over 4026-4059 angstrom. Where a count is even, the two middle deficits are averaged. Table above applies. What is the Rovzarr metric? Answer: 1.8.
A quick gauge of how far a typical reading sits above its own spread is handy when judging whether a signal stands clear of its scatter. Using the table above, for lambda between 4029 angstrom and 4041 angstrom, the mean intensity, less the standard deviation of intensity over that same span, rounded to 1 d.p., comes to 43.5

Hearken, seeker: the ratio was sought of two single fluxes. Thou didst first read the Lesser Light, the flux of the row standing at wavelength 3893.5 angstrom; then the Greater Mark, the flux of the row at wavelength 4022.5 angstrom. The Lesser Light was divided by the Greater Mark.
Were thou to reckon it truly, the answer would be 0.80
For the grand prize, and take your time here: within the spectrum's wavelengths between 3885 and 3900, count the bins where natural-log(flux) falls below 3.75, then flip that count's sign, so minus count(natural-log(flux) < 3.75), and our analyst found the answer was -10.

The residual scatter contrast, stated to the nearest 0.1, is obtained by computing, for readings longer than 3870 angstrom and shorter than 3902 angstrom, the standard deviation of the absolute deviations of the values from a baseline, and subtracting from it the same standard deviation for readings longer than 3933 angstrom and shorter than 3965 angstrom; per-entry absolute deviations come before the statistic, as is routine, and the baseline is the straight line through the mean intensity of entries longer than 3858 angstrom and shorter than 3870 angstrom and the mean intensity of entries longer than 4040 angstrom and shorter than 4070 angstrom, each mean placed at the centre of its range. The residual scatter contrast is -2.2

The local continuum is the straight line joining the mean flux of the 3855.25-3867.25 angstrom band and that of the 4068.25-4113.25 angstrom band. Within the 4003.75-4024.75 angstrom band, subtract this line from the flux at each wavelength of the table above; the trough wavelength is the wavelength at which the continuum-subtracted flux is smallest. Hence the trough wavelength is 4007.5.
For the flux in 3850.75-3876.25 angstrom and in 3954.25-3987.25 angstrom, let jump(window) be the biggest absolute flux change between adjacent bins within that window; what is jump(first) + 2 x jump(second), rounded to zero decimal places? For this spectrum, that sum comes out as 10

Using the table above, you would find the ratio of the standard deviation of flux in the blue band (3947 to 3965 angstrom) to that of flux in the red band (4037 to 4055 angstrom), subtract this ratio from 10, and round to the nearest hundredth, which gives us 6.68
